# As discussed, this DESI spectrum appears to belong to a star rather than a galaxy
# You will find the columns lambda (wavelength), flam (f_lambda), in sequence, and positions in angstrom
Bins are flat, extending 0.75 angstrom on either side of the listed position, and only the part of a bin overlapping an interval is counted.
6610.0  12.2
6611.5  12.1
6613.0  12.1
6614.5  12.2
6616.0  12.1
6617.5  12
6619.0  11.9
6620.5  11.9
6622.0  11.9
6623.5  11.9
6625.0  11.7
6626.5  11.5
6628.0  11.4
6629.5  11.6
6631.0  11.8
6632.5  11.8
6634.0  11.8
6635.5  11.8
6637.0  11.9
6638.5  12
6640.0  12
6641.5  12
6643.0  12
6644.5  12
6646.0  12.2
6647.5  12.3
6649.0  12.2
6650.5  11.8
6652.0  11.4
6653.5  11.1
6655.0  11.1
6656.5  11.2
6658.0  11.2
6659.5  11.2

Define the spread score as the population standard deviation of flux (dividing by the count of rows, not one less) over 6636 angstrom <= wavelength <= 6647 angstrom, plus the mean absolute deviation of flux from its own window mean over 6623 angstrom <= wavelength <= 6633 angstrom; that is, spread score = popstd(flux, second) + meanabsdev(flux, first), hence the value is 0.230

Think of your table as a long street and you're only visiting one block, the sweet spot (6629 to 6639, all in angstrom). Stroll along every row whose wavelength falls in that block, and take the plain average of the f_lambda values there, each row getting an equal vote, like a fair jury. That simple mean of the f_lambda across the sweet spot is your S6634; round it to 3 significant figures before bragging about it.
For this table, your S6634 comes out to 11.8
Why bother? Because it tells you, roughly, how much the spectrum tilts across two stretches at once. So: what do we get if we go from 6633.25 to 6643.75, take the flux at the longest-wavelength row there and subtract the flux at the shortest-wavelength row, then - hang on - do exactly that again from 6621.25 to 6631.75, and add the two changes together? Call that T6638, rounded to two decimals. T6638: 0.10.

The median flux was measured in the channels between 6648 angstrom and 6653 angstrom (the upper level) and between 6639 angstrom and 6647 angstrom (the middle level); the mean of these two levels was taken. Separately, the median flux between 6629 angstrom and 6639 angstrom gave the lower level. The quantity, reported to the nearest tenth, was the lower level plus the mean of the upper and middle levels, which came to 23.7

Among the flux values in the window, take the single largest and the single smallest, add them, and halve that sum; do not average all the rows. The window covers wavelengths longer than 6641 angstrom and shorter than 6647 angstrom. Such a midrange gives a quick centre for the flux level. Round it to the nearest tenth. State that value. 12.1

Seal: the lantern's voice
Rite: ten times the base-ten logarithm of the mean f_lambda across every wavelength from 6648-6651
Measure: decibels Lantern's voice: 10.8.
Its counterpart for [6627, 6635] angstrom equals 10.7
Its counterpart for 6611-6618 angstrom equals 10.8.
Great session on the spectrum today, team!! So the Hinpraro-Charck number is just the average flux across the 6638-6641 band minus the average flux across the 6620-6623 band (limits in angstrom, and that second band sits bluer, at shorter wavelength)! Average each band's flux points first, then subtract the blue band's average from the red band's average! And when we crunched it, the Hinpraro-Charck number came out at 0.10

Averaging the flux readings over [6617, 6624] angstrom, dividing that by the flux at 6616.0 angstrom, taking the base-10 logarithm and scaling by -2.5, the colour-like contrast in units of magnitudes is 0.02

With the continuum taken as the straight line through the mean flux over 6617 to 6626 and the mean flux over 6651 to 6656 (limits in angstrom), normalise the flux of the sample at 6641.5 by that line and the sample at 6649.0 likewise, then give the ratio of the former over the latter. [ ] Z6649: 0.97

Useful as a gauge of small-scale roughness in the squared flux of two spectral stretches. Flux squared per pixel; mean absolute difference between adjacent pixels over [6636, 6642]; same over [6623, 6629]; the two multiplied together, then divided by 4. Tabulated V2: 0.8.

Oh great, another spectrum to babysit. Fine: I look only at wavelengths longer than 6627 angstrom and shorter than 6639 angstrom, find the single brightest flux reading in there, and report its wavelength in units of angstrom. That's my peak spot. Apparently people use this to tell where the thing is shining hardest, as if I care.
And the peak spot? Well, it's 6638.5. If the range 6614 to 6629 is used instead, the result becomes 6614.5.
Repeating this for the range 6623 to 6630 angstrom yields 6623.5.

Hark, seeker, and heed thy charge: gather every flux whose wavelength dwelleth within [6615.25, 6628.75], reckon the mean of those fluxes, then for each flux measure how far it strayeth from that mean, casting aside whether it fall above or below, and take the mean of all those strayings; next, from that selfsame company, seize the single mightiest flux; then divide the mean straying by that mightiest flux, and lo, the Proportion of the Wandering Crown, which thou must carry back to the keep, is 0.0153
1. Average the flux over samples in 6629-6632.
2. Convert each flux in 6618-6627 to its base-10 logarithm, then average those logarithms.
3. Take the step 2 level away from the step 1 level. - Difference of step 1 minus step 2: 10.6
